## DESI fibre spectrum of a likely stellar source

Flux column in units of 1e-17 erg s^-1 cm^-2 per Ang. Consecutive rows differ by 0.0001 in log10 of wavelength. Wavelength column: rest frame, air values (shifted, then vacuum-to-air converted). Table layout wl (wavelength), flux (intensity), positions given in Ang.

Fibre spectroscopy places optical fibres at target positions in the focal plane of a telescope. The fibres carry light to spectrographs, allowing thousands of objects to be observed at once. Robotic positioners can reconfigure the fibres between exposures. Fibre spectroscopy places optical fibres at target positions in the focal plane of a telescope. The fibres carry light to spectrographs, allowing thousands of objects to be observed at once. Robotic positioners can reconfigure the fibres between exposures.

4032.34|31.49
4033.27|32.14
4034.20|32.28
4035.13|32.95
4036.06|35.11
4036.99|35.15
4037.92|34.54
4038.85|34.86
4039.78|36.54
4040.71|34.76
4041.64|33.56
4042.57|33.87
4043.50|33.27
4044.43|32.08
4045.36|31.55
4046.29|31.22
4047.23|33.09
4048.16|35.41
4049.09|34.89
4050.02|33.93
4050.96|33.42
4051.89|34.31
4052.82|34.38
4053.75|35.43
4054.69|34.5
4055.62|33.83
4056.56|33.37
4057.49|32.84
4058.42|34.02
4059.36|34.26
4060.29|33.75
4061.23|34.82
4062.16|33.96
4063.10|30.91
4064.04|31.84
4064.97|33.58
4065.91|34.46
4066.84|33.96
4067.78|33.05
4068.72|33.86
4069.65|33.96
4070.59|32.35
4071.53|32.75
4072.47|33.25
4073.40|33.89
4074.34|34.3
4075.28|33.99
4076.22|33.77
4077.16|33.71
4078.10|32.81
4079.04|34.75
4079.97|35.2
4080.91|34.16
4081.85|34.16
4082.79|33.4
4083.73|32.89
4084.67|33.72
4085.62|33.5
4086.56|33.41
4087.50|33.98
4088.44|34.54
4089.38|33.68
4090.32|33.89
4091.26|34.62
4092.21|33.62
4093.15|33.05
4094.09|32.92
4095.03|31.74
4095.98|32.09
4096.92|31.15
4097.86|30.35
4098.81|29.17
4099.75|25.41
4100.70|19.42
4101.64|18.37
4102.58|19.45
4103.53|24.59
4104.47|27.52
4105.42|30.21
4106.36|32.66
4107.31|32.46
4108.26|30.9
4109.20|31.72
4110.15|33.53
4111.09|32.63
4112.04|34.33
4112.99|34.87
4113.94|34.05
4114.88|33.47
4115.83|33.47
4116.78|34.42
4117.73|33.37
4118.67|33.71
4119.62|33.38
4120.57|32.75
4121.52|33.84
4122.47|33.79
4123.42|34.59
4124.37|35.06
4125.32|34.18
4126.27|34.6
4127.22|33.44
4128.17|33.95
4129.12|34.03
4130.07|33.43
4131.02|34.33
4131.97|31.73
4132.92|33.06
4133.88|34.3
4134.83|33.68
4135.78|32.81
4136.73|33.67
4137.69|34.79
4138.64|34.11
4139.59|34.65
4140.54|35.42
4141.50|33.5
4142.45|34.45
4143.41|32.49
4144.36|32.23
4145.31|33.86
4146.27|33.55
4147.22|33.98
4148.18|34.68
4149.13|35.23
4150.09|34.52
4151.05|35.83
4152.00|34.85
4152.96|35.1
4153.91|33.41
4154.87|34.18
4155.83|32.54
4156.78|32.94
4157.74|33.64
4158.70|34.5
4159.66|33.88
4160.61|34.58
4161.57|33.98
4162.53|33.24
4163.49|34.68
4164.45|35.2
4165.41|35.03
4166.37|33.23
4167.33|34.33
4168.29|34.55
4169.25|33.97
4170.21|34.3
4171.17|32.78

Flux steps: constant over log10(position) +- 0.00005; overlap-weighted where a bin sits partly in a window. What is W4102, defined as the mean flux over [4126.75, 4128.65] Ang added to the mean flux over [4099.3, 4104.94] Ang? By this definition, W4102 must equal 56.2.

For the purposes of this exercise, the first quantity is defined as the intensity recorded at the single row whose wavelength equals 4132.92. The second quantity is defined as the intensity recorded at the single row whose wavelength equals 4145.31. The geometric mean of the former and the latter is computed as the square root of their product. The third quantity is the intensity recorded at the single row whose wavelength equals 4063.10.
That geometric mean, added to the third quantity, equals 64.4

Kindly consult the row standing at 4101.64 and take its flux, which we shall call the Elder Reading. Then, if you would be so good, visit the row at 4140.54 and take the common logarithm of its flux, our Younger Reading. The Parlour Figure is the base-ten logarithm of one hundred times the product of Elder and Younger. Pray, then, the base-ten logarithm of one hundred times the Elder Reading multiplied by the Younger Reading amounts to 3.45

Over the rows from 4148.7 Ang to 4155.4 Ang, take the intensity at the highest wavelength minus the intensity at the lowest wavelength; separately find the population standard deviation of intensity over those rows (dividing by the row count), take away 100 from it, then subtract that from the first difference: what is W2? 98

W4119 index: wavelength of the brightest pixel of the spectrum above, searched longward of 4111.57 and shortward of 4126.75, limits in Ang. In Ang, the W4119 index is 4124.37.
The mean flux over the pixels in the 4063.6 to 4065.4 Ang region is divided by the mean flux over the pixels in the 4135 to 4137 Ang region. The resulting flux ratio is 0.98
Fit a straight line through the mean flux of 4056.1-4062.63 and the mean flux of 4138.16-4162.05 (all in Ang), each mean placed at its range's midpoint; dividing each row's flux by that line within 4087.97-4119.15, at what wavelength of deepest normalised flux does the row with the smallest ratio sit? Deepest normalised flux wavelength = 4101.64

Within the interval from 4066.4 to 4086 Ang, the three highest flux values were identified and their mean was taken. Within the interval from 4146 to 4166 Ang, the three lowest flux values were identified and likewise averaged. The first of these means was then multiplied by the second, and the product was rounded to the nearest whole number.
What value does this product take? 1144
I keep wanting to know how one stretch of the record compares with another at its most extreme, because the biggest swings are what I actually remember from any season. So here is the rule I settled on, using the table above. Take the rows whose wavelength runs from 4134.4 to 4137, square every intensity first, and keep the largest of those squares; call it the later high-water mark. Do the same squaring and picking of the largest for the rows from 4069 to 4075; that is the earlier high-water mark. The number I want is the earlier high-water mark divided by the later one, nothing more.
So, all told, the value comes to 1.04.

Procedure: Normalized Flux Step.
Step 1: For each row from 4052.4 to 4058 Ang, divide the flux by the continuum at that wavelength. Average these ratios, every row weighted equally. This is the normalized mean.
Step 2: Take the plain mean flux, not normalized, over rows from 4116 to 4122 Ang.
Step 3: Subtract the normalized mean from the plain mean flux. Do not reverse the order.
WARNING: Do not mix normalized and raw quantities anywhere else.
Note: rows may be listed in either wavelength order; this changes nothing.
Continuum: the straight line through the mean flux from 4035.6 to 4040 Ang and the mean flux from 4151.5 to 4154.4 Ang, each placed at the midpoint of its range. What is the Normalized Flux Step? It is 32.6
